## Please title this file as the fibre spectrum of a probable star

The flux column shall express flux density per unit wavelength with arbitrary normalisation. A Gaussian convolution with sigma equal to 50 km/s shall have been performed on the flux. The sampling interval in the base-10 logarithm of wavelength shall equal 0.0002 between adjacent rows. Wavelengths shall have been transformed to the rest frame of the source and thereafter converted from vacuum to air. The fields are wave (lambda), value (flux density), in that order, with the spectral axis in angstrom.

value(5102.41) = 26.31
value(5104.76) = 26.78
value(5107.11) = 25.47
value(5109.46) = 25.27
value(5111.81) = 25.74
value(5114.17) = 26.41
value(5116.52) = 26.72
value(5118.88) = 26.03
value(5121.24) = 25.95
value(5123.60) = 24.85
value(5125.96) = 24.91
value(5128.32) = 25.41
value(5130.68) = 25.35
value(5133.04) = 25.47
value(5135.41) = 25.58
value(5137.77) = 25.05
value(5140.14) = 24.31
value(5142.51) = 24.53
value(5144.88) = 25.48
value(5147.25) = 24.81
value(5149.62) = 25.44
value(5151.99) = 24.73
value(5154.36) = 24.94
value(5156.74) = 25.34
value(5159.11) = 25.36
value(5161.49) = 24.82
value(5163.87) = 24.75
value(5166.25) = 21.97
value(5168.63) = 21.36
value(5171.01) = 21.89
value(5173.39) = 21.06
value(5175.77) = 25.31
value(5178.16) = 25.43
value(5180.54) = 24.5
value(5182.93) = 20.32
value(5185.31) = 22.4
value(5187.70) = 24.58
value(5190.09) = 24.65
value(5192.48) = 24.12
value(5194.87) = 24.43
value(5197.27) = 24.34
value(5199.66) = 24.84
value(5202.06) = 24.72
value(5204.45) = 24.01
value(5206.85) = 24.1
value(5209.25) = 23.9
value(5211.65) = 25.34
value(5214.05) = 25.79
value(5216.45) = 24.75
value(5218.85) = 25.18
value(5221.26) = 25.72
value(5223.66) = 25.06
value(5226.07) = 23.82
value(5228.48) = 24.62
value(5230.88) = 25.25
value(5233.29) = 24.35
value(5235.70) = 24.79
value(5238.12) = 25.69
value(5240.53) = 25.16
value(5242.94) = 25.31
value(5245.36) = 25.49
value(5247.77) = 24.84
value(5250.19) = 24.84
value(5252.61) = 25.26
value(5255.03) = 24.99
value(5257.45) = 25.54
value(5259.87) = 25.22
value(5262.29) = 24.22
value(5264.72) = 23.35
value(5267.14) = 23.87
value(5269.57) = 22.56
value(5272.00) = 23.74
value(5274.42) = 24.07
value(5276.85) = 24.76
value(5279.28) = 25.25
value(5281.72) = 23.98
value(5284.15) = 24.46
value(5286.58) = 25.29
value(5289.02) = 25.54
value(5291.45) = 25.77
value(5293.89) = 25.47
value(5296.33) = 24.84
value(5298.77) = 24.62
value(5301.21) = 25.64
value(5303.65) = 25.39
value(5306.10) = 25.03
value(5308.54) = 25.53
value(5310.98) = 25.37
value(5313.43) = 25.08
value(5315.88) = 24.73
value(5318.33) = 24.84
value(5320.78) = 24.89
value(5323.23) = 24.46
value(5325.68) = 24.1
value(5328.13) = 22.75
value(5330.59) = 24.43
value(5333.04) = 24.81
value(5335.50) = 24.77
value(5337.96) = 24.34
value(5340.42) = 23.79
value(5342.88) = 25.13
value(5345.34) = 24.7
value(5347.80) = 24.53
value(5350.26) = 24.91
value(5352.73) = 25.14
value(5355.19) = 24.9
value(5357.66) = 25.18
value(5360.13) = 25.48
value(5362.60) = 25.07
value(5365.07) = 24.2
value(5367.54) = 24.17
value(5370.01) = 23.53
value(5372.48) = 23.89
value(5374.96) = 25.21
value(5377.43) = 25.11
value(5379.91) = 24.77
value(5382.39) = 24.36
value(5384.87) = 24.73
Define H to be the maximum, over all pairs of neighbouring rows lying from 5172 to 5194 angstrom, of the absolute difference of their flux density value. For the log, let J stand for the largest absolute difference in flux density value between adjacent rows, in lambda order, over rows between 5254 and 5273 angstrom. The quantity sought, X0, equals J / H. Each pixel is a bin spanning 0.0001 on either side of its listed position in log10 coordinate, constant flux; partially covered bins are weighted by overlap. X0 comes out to 0.3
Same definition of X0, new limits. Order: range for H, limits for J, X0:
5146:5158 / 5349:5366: 1.2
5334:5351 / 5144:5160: 0.5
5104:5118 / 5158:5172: 2.1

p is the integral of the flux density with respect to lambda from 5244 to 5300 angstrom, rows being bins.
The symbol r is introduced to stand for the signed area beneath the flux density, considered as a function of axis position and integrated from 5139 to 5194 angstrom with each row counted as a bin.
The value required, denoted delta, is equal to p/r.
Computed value 1.05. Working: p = 1383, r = 1320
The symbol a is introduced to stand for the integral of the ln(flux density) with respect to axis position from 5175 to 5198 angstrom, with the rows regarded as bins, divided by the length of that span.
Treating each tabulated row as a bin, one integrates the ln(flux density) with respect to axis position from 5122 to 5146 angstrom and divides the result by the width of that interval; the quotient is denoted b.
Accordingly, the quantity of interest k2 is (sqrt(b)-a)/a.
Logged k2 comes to -0.434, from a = 3.17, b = 3.223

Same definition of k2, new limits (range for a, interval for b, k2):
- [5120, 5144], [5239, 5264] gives -0.443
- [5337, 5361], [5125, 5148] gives -0.441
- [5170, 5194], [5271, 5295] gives -0.432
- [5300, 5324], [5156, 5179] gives -0.448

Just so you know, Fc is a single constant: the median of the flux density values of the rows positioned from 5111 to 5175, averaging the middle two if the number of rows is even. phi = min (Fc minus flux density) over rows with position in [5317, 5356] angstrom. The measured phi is -0.09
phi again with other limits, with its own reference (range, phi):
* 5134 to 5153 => -0.53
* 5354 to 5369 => -0.43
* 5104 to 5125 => -1.73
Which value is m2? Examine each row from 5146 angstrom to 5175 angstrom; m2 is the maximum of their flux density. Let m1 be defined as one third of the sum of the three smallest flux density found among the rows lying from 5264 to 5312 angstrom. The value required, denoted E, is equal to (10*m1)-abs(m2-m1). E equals 230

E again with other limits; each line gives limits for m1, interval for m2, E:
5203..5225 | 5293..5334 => 238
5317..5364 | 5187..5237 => 233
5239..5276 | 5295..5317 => 230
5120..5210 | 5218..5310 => 204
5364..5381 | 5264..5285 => 237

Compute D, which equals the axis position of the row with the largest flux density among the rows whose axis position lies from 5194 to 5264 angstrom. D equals 5214.05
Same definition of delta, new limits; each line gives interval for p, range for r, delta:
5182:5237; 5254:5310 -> 0.97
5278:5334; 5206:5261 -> 1.01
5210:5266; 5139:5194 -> 1.06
